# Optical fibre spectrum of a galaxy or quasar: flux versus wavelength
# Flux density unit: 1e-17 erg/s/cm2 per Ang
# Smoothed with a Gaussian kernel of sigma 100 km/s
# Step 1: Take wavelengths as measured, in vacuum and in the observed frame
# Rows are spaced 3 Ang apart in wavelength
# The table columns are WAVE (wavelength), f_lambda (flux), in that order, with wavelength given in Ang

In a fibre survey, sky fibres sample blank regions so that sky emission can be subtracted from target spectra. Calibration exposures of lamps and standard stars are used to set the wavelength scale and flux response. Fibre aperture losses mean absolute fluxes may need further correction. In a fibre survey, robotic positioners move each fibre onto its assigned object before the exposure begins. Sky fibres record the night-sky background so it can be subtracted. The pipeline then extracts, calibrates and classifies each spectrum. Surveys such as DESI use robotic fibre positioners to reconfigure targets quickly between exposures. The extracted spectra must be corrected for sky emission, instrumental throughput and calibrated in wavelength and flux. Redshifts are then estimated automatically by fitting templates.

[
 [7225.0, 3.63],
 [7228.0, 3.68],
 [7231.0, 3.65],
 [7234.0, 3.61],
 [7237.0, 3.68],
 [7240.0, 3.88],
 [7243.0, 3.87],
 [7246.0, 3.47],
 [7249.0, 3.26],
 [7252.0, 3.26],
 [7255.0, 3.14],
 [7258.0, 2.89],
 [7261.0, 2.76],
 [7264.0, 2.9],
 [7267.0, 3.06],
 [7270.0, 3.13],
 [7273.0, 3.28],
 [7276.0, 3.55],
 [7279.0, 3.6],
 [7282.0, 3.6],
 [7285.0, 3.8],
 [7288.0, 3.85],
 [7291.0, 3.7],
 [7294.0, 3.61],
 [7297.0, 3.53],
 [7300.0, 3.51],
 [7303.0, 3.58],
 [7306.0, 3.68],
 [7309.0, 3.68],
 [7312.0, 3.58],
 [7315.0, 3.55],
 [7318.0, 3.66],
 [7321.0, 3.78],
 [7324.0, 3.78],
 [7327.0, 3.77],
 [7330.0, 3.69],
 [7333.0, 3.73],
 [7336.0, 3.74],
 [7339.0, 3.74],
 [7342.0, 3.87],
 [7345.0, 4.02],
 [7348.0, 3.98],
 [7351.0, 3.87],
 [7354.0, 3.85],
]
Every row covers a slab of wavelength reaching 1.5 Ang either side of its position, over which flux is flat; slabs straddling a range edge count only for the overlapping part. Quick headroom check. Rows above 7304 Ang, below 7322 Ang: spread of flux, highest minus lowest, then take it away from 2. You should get 1.77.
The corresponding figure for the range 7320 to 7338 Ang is 1.91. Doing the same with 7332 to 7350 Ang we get 1.71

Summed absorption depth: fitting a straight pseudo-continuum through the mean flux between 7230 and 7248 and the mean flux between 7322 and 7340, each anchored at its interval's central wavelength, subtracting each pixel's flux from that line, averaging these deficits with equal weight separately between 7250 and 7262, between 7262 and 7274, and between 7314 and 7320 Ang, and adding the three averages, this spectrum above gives 1.4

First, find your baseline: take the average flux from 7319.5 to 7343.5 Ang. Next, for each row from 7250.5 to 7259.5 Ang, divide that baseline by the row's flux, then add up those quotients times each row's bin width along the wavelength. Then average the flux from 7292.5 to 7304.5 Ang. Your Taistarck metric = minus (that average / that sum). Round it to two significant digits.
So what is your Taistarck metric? -0.32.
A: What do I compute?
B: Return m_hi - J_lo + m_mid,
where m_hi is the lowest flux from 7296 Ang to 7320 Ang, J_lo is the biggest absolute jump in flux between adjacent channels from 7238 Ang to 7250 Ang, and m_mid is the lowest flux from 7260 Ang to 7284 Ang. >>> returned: 5.87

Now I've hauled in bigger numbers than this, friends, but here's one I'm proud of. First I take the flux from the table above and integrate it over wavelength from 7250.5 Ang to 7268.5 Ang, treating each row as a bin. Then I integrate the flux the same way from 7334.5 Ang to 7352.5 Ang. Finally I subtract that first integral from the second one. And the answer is 16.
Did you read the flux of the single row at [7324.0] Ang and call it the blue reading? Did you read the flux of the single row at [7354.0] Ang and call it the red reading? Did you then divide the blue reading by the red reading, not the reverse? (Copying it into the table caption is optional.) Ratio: 0.98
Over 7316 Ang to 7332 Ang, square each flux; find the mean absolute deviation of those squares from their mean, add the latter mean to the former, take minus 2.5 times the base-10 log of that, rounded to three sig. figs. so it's -2.89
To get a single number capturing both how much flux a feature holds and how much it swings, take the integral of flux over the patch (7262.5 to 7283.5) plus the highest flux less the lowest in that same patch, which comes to 70.1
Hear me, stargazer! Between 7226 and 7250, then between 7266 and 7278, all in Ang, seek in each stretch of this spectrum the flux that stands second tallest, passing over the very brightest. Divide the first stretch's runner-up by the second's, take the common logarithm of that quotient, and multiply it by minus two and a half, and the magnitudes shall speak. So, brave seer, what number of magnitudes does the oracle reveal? -0.18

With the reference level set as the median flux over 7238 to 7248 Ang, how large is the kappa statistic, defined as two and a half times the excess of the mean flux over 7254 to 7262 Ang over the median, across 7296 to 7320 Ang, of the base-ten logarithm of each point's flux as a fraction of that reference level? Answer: 7.4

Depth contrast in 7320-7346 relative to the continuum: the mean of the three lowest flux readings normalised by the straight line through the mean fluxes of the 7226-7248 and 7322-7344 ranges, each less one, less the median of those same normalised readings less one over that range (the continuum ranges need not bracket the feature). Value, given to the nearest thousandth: -0.015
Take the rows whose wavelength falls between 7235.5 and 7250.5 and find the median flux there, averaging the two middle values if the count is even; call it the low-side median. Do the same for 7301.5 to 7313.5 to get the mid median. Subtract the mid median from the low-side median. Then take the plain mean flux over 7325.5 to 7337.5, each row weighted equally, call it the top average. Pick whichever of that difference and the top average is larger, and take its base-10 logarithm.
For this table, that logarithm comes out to 0.572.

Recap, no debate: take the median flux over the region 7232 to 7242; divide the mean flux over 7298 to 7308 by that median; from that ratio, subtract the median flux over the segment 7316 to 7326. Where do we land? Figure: -2.804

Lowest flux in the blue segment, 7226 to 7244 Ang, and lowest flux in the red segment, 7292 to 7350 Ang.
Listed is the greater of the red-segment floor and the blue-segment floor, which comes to 3.61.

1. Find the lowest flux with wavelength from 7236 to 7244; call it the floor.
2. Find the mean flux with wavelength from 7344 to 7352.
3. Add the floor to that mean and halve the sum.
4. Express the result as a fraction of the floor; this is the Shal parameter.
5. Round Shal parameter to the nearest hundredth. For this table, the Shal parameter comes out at 1.04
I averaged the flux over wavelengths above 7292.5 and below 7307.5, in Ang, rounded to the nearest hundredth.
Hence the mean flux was 3.58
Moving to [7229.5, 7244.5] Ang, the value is 3.74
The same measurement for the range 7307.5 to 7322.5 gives 3.65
